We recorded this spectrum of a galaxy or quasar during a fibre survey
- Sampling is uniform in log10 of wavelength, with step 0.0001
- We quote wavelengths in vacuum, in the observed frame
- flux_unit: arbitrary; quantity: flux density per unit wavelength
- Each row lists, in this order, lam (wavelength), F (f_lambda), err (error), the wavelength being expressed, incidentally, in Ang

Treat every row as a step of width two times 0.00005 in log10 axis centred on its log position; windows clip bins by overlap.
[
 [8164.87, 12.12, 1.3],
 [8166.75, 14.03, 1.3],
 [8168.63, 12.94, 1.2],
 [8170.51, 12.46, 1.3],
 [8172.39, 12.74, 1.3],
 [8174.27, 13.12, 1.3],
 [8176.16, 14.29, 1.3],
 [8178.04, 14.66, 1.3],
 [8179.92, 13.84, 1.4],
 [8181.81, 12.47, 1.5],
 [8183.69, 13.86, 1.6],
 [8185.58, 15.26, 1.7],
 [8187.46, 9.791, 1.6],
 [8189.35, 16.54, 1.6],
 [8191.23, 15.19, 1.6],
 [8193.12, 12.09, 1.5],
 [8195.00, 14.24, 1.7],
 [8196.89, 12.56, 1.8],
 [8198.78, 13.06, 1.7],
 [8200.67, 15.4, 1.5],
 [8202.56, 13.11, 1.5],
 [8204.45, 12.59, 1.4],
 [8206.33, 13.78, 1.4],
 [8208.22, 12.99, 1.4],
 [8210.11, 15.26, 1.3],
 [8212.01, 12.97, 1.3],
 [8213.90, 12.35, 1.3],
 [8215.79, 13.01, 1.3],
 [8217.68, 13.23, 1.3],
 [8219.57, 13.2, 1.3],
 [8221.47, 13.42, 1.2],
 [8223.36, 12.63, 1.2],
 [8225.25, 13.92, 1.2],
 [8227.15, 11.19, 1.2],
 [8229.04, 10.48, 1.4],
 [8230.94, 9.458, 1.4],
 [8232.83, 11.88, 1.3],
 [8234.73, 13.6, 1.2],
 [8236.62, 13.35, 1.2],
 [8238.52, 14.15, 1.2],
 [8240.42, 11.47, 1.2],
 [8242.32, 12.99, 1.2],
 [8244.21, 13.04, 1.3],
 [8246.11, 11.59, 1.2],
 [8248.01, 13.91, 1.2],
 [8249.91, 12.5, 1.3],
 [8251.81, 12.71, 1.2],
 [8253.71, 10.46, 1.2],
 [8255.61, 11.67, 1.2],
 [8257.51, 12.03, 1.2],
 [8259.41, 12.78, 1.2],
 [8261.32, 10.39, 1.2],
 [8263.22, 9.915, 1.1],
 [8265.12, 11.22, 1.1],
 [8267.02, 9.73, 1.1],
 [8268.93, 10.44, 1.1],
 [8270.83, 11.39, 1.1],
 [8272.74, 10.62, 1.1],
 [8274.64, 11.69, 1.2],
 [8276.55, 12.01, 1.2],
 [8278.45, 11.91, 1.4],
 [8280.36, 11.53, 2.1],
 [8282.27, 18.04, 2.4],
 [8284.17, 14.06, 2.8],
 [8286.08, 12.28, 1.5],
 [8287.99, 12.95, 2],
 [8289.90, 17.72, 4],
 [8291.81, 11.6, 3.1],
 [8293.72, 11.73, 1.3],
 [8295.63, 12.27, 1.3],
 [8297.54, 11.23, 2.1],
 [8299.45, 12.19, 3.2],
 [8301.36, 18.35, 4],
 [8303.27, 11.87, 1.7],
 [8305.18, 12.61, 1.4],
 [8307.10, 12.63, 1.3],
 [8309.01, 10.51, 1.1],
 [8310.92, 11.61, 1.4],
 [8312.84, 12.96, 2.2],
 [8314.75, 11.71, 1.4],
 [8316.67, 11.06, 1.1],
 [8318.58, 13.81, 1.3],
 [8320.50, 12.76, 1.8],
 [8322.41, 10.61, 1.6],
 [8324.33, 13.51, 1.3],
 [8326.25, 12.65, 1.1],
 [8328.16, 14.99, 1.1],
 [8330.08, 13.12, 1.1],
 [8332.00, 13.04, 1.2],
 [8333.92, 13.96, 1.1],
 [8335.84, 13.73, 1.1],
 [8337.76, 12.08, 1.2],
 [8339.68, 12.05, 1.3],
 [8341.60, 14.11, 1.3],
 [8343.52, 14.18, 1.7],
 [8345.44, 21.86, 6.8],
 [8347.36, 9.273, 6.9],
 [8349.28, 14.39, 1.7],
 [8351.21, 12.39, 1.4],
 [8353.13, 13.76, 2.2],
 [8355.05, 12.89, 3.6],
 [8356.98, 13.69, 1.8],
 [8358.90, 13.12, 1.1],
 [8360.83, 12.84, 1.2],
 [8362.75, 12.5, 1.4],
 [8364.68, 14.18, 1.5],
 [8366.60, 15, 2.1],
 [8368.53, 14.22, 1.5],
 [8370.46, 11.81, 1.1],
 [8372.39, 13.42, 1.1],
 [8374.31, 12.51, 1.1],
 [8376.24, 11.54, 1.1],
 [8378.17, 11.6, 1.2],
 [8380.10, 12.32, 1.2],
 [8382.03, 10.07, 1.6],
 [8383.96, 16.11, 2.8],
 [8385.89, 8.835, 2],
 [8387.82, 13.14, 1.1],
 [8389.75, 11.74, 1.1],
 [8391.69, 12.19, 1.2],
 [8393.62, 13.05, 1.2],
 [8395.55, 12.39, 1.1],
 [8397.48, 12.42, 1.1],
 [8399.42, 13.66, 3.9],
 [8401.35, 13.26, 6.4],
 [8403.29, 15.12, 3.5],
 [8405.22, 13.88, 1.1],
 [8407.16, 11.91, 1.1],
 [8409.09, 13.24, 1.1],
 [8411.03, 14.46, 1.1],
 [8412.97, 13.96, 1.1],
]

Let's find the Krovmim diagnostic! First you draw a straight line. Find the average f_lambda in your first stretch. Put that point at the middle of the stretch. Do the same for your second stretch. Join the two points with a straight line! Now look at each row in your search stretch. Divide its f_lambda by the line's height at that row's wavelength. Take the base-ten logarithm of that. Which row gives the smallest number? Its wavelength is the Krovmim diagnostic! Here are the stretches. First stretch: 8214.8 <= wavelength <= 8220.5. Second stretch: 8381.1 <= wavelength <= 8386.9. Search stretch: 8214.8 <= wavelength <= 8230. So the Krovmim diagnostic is 8229.04 Ang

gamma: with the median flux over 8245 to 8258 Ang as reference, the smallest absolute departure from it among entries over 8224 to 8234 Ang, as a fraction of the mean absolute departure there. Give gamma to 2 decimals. 0.11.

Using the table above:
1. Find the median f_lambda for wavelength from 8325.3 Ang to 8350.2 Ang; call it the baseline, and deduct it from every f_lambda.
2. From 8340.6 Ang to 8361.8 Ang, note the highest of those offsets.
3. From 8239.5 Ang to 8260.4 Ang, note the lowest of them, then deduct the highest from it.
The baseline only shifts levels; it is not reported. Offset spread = -11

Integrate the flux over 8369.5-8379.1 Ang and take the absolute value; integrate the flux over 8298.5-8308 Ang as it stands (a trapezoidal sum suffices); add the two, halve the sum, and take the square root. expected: 11.1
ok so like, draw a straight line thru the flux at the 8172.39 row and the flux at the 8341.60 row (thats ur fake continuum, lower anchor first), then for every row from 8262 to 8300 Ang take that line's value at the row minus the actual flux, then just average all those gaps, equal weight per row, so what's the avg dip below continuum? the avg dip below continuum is 1.40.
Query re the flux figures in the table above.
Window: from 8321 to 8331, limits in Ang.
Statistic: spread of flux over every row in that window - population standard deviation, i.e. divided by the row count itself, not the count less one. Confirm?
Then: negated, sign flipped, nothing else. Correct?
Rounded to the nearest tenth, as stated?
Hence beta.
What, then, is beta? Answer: -1.4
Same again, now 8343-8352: -4.1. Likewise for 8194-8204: -1.0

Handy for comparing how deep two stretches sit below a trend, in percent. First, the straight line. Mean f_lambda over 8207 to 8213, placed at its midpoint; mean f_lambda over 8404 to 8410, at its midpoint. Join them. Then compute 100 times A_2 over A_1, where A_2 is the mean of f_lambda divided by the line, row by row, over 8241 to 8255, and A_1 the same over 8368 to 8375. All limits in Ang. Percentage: 93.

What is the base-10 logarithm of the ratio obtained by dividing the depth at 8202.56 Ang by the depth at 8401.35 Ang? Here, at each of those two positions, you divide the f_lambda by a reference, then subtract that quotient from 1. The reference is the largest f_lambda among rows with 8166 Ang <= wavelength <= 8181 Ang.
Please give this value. 0.0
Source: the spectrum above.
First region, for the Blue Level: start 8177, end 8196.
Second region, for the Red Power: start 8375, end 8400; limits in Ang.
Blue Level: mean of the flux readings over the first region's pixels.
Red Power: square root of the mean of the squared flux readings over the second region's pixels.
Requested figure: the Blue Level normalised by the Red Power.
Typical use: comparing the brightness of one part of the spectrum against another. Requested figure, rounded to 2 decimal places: 1.12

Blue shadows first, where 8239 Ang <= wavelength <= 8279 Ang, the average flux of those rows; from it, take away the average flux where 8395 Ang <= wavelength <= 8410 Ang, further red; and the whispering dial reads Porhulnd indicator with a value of -1.6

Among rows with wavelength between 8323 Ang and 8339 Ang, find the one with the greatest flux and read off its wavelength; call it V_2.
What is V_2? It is 8328.16 Ang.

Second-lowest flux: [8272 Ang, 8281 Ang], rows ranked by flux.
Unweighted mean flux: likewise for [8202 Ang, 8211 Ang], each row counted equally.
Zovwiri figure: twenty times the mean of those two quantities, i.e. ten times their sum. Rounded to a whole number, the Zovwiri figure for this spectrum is 251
